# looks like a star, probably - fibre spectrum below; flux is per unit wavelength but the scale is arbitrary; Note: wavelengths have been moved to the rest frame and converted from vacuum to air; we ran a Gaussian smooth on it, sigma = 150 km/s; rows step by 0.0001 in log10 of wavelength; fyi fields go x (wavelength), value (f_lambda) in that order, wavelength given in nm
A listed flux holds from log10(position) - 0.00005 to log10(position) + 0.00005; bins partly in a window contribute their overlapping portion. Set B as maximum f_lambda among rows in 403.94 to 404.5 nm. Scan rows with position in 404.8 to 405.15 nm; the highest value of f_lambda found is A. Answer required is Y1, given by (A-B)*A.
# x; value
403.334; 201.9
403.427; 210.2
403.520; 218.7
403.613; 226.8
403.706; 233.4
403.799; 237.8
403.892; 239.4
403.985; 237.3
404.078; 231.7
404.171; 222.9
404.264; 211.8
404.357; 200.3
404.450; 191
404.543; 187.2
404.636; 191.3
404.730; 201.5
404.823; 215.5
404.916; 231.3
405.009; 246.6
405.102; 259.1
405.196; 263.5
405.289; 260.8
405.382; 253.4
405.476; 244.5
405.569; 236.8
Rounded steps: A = 259.1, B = 237.3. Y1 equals 5648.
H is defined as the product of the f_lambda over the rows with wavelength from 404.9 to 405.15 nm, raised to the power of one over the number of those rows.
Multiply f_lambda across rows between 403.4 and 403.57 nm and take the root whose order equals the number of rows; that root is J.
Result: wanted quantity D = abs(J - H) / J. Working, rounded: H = 245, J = 214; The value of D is 0.145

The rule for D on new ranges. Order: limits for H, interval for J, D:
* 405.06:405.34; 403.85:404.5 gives 0.195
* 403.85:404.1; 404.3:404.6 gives 0.225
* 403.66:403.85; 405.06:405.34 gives 0.098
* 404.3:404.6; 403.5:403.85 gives 0.158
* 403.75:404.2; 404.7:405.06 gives 0.048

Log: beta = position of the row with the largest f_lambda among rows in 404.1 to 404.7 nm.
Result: 404.171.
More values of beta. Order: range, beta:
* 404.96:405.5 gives 405.196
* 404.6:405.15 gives 405.102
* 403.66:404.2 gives 403.892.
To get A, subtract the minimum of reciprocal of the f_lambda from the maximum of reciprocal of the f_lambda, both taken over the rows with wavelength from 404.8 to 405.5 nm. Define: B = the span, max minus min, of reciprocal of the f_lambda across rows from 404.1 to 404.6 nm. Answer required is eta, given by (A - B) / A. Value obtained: 0.0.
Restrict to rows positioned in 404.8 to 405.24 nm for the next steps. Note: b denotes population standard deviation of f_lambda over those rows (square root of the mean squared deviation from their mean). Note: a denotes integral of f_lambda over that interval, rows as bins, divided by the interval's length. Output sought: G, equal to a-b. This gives 227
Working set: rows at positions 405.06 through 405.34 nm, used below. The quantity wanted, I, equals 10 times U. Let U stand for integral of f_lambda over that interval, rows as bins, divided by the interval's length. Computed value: 2610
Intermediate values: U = 261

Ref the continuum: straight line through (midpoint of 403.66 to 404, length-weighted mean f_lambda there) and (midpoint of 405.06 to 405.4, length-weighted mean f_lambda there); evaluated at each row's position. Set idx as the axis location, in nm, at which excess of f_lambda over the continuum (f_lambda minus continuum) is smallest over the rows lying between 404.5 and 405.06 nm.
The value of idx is 404.543 nm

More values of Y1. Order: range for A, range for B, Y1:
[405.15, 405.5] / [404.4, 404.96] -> 8485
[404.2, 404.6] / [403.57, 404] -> -5846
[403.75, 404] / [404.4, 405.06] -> -1724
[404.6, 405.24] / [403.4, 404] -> 6350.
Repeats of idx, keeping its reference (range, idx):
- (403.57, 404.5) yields 404.450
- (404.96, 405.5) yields 405.476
